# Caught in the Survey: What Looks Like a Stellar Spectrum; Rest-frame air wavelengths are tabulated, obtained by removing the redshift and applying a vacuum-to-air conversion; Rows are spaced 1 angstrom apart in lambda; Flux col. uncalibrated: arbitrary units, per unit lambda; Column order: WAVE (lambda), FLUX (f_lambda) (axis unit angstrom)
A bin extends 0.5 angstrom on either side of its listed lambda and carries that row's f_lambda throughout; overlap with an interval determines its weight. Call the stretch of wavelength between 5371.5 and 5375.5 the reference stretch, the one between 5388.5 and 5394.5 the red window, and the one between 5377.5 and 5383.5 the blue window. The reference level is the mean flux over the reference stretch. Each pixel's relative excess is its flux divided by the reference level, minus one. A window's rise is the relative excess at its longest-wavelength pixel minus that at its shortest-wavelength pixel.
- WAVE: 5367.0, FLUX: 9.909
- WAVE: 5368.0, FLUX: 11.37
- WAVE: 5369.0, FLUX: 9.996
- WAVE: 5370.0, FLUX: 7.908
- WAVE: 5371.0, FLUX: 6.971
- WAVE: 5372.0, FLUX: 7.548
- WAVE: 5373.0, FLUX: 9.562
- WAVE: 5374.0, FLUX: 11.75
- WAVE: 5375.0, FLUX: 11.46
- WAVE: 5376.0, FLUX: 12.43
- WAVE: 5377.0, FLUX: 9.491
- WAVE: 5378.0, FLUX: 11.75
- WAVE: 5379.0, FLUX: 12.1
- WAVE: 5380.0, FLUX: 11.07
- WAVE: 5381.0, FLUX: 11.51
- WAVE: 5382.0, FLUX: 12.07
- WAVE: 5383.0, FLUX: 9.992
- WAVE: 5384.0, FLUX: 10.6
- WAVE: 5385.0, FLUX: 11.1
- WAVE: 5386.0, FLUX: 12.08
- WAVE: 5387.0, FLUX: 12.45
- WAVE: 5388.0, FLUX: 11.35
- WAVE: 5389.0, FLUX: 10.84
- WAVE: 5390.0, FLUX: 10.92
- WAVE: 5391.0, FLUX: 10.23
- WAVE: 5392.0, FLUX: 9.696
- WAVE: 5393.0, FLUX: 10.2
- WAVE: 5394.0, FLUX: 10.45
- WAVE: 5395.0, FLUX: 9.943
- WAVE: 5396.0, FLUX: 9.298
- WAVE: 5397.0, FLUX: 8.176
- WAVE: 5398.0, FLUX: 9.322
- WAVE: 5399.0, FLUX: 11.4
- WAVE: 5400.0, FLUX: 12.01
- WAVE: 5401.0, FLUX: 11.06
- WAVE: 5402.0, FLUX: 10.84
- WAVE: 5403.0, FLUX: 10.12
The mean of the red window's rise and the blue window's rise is -0.11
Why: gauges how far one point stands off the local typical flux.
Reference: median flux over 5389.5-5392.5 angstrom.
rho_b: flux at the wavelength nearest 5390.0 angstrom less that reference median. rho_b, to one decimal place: 0.7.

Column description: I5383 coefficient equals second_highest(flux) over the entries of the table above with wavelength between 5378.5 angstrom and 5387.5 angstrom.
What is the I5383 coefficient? 12.1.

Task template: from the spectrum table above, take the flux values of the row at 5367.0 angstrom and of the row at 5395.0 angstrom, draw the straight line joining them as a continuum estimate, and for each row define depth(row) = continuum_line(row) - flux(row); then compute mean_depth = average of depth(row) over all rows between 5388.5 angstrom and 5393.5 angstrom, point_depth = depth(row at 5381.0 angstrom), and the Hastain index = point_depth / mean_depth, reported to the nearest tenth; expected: 3.6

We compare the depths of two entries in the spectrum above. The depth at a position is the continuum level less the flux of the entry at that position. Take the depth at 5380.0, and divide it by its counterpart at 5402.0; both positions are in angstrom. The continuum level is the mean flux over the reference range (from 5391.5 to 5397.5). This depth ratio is 1.2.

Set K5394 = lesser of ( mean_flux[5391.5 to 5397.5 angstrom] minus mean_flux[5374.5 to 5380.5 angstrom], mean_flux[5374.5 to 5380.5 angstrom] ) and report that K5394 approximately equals -1.8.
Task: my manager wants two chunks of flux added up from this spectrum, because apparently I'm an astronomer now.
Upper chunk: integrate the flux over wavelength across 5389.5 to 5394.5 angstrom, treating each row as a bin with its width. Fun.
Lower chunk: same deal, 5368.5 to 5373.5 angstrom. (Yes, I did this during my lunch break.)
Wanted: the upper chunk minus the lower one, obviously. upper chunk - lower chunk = 10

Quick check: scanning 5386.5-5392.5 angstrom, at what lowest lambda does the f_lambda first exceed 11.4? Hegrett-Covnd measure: 5387.0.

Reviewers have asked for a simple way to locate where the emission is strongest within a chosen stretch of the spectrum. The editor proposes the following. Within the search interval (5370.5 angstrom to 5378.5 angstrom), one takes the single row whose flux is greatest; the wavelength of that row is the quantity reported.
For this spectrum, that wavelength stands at 5376.0 angstrom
